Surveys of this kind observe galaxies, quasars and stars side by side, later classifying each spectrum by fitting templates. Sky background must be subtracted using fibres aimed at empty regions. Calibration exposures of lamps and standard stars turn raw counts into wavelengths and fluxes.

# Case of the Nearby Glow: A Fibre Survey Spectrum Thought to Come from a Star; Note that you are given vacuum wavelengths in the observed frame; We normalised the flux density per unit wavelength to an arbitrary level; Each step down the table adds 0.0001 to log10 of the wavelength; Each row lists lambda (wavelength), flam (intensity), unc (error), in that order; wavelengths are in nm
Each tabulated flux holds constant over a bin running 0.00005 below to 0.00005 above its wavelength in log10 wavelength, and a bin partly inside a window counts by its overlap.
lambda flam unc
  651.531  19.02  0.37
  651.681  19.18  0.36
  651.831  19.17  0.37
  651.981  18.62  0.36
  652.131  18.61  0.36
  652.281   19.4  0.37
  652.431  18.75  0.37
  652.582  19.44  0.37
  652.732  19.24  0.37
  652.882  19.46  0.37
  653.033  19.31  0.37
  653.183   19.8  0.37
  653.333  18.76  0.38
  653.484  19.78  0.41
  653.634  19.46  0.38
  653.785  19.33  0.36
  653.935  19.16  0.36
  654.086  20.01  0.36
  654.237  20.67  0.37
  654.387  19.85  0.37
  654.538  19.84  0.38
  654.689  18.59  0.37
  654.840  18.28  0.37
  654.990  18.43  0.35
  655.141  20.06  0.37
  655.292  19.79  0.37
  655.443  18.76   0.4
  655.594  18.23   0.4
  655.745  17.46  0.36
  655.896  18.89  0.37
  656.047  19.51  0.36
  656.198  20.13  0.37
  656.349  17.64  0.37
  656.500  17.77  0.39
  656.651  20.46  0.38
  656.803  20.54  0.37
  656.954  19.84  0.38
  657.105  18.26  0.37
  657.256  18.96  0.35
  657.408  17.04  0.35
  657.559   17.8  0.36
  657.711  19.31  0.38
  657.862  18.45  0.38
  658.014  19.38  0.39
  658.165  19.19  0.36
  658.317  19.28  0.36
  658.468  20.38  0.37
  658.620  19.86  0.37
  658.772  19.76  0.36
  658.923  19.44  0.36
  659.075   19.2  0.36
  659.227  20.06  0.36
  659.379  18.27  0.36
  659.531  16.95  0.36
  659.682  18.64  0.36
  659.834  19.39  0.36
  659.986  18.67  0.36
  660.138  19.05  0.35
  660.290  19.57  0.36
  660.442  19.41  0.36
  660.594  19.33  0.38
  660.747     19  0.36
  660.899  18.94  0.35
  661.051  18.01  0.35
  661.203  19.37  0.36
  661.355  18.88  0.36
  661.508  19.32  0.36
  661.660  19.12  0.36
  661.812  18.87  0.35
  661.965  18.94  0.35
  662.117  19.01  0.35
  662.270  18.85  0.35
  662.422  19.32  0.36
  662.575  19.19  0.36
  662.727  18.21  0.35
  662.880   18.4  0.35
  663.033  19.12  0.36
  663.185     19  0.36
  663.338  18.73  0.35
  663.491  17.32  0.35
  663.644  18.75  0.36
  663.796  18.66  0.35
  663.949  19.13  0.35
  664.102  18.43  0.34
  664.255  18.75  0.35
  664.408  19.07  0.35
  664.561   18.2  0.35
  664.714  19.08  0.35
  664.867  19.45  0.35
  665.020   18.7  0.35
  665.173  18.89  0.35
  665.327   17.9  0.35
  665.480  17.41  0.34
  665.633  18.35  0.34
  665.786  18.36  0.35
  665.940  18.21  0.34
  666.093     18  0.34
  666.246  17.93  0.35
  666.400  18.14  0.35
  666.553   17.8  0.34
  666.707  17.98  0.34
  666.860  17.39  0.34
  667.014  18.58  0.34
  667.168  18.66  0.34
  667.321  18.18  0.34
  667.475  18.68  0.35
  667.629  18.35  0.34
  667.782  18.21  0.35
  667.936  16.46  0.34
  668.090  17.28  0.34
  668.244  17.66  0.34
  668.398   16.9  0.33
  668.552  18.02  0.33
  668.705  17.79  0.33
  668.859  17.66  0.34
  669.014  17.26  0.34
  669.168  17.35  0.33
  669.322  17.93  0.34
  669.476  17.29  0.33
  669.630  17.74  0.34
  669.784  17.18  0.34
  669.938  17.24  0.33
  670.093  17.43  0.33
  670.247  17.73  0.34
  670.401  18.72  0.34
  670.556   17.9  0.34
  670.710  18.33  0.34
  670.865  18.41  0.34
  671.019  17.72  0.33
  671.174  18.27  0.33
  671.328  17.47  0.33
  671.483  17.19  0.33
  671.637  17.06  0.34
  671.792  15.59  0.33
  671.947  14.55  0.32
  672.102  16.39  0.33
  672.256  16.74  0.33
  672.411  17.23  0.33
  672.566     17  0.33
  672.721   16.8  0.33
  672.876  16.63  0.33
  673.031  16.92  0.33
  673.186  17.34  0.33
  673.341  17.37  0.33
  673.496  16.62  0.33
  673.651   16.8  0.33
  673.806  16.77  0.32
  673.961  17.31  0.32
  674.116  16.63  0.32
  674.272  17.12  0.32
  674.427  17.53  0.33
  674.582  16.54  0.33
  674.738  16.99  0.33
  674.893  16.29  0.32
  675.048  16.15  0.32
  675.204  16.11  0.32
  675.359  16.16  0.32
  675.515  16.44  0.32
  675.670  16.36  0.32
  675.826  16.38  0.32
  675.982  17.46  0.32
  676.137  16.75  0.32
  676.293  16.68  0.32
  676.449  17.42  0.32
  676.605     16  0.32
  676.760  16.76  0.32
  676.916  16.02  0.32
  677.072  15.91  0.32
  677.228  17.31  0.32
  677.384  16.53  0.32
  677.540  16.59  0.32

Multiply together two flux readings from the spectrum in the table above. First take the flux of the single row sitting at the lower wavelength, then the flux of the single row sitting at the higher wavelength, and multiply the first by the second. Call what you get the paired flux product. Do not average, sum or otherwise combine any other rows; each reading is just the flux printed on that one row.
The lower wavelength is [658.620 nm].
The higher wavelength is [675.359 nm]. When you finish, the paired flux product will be 321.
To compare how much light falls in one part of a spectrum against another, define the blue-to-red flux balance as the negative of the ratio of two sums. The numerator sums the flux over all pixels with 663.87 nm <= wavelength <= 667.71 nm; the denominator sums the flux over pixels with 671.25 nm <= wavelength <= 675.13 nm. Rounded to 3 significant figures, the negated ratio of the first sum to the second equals -1.10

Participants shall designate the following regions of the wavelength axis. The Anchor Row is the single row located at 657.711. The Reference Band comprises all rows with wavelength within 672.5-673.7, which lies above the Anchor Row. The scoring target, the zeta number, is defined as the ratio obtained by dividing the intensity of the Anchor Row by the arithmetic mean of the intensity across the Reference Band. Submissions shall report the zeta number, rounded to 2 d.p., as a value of 1.14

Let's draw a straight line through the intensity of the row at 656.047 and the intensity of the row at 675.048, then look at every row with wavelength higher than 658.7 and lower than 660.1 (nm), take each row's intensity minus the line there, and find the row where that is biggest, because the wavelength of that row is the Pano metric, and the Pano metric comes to 659.227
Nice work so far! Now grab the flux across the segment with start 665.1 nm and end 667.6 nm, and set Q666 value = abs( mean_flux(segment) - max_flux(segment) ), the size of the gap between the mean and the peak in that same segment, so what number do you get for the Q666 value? 0.7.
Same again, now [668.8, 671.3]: 1.0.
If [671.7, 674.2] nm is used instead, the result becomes 0.7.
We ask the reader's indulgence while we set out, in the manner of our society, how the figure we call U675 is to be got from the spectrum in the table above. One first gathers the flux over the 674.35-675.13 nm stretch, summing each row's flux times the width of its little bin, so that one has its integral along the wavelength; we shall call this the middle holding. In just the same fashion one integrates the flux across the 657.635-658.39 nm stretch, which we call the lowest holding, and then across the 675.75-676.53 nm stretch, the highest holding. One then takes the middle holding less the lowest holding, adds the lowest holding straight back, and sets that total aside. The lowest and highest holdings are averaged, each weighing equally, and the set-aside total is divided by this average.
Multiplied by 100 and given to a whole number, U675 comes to 94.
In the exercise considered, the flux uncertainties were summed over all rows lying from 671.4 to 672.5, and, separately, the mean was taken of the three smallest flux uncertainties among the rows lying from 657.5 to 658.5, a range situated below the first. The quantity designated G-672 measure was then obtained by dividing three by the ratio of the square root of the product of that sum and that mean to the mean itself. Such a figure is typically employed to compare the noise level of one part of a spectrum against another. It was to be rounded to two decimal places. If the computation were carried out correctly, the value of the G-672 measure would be 1.18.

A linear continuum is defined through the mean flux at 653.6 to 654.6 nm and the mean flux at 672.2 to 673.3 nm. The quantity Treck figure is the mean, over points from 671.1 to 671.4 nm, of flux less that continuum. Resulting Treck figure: 0.7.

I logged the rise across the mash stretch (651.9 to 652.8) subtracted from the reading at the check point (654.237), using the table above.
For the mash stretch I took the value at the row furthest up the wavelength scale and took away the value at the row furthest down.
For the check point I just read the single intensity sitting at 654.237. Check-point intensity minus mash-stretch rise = 20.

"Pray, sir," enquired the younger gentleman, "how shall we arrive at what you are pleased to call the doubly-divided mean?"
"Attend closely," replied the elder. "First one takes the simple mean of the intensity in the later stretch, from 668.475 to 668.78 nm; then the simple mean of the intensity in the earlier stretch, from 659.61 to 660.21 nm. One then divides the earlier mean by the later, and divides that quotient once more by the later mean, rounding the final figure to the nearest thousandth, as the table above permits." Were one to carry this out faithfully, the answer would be 0.059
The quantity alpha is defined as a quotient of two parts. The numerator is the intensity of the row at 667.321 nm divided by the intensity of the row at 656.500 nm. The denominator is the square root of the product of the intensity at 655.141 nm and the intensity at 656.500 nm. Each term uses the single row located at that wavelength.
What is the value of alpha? 0.054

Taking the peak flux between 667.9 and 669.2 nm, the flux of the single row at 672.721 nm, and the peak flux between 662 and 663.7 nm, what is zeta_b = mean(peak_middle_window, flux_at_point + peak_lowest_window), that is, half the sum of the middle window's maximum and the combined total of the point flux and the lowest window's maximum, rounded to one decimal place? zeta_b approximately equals 27.1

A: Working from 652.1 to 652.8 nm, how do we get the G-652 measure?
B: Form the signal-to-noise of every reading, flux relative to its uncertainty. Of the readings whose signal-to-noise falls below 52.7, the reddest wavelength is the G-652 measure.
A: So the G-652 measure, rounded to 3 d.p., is 652.732 nm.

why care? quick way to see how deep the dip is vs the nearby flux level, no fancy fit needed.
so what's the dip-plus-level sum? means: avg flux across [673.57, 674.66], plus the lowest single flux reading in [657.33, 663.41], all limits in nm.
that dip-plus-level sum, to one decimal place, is 33.9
